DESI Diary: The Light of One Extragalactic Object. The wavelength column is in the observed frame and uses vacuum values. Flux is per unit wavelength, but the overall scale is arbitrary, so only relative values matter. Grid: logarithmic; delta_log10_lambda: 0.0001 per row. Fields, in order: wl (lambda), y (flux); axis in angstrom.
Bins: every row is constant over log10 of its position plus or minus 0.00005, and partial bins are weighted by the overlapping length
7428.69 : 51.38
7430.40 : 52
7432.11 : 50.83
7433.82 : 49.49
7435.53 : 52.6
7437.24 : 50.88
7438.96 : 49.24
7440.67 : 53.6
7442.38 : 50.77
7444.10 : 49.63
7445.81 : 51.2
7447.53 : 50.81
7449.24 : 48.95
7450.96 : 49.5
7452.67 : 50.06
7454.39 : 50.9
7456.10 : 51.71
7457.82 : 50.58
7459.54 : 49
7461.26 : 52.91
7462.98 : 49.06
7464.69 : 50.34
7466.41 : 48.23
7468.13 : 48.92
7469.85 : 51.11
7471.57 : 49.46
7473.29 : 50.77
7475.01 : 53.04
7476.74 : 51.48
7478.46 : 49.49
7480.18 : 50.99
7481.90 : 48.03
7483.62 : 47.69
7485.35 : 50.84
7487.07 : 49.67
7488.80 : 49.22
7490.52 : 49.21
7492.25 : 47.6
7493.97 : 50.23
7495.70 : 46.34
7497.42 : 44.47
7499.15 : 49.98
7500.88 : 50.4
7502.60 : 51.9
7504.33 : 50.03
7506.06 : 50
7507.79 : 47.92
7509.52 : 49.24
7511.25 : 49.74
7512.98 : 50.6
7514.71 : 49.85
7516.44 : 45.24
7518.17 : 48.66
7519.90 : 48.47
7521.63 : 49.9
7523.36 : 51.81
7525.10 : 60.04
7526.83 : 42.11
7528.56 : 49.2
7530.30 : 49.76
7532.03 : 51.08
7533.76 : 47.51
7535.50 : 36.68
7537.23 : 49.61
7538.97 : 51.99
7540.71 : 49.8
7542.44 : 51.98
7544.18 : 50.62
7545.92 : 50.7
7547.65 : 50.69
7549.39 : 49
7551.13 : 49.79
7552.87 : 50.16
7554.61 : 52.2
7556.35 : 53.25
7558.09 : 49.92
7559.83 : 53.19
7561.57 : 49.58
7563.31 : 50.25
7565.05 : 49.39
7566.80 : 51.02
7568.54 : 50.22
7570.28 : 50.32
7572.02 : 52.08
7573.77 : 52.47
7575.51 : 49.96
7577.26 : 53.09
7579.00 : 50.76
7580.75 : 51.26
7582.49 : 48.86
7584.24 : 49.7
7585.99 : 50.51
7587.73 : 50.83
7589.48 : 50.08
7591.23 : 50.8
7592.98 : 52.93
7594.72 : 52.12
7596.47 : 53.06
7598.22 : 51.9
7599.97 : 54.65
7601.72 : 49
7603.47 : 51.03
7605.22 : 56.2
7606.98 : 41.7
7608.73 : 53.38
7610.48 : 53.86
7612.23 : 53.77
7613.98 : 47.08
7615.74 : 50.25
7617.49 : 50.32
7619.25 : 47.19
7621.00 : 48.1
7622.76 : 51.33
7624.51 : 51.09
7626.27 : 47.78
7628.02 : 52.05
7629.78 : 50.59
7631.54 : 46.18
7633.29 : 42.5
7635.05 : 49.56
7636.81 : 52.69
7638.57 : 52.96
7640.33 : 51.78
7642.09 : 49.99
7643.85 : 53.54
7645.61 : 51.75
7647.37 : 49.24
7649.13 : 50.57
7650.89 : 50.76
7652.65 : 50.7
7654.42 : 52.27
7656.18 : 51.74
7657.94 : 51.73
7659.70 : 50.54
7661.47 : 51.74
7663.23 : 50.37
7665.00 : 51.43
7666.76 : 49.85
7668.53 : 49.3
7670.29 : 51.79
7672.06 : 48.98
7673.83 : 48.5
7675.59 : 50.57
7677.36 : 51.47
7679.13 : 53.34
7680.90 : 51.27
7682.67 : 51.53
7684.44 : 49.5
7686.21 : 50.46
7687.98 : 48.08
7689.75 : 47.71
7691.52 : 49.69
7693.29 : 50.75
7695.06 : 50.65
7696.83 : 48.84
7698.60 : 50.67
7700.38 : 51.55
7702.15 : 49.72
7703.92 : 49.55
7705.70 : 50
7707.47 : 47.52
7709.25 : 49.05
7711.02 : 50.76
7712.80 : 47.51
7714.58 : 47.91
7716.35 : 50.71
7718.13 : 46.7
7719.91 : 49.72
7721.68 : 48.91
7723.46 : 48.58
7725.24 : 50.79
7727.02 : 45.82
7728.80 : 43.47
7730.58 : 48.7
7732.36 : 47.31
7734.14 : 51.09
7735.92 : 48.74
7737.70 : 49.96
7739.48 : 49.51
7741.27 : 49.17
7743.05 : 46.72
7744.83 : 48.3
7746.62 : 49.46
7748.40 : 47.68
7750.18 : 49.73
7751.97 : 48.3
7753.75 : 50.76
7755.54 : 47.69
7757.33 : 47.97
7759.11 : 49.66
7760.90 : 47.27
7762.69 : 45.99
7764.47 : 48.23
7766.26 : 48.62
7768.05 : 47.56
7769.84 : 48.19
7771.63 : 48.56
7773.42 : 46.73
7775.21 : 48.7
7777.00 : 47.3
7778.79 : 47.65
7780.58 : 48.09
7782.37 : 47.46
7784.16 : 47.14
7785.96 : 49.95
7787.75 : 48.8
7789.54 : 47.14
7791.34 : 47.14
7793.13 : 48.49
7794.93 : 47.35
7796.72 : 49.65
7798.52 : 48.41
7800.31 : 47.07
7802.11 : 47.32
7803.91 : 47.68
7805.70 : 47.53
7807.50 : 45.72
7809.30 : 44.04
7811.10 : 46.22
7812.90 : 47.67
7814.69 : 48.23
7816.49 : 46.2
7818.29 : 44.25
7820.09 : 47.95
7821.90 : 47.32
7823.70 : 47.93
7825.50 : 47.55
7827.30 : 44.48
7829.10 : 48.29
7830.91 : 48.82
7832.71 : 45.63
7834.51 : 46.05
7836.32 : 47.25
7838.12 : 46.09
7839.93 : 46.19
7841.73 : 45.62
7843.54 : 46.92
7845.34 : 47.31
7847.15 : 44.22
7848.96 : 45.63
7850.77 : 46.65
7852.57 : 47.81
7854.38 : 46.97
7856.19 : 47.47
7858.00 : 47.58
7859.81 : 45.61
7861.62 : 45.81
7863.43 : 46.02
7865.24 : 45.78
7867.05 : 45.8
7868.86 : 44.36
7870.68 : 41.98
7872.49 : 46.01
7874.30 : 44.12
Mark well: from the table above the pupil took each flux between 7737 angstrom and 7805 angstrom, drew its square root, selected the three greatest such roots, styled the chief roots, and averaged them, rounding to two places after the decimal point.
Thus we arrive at 7.09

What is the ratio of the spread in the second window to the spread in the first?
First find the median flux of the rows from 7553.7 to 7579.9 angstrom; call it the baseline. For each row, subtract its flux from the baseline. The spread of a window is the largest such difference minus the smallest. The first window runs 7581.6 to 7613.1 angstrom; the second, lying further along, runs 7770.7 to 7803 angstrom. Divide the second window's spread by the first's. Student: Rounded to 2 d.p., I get 0.22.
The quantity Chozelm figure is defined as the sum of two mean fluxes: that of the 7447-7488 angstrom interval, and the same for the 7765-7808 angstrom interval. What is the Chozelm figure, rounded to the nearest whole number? 98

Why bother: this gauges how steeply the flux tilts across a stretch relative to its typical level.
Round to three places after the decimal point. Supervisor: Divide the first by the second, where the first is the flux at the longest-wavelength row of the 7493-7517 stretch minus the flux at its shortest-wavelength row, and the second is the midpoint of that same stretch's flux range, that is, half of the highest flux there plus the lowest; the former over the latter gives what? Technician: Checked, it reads -0.104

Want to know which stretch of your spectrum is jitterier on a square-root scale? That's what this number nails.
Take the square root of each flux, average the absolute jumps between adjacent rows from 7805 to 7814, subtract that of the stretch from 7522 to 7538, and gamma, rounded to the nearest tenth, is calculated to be -0.4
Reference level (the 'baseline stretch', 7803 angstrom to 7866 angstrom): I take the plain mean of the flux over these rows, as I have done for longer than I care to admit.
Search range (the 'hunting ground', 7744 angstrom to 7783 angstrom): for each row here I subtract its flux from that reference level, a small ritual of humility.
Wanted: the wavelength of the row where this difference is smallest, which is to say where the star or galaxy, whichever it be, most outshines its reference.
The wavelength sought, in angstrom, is 7753.75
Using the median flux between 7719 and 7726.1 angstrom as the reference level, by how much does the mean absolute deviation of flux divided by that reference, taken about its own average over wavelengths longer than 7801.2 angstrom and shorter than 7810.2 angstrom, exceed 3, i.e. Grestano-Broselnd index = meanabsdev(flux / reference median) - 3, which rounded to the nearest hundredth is -2.97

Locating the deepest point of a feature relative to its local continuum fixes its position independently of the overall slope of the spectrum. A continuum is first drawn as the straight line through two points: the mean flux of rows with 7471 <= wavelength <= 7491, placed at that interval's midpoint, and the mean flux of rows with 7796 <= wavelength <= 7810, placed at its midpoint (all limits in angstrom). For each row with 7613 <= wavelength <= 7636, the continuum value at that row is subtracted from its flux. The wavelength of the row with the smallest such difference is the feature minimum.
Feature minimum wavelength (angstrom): 7633.29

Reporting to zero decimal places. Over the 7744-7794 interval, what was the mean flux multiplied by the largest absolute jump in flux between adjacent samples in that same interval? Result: 148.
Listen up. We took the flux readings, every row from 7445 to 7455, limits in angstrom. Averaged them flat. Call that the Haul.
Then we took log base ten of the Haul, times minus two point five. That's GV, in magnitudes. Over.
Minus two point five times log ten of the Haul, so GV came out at -4.25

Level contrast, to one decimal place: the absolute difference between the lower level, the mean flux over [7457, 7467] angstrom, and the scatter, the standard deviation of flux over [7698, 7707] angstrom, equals 49.3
